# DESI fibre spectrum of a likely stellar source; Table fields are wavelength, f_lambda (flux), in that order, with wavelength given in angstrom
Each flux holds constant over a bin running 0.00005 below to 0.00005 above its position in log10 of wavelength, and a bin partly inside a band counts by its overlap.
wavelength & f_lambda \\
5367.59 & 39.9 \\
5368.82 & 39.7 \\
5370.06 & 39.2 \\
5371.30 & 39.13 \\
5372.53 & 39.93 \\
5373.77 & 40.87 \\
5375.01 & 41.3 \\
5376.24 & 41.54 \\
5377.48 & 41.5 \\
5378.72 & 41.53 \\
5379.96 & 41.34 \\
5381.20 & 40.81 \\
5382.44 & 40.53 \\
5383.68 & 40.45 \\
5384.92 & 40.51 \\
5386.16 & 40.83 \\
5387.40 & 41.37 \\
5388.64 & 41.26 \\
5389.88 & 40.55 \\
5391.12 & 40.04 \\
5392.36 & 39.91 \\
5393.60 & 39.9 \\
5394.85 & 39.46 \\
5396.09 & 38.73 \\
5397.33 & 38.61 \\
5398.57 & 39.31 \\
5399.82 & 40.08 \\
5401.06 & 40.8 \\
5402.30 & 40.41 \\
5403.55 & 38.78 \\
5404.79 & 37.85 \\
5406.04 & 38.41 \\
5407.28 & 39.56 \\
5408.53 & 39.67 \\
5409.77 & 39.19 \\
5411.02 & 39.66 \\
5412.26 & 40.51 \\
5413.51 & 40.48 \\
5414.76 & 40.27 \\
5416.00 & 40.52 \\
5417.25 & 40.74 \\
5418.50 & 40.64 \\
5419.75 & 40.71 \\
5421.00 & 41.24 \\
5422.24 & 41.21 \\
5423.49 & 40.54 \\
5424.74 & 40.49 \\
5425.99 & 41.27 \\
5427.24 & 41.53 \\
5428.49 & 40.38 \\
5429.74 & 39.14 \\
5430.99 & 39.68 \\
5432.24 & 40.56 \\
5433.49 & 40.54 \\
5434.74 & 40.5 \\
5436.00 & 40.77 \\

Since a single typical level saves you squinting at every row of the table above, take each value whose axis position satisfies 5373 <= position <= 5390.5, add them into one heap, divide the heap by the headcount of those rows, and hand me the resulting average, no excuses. 41.0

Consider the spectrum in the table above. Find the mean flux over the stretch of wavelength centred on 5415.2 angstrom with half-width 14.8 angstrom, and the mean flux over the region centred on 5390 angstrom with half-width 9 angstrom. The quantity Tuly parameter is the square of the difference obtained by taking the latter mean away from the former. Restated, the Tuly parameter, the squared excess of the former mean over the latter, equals 0.0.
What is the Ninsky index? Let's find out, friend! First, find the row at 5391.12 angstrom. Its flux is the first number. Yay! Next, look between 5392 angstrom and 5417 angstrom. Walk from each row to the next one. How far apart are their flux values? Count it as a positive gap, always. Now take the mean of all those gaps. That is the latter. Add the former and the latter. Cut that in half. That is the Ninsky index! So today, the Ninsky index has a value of 20.3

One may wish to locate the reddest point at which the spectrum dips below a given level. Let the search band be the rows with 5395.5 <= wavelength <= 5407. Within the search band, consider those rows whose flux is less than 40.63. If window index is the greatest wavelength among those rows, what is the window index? 5406.04 angstrom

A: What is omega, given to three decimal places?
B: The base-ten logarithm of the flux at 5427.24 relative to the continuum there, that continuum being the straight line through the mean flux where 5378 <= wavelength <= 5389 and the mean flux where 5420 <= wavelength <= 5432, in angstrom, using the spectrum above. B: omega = 0.010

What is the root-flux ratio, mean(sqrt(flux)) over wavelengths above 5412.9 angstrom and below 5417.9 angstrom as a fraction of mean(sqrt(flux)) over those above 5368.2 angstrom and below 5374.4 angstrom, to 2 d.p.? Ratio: 1.01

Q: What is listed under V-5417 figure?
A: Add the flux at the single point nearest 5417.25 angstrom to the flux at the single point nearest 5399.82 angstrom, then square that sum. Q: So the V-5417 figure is 6532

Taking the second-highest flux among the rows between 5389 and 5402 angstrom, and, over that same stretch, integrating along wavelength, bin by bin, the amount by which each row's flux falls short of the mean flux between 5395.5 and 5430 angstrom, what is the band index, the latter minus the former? -37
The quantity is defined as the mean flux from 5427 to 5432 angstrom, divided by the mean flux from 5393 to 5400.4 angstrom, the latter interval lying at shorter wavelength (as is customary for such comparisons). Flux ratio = 1.02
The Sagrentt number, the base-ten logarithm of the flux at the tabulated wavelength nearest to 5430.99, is 1.60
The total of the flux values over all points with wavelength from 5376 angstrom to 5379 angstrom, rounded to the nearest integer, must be 125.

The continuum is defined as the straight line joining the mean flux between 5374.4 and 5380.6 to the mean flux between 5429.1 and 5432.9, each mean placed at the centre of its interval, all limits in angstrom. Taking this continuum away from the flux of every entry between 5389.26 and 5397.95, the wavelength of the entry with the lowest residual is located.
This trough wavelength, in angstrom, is 5397.33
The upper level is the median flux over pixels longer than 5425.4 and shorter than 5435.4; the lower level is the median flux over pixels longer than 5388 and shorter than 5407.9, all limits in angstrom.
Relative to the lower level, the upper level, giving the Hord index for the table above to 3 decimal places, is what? 1.020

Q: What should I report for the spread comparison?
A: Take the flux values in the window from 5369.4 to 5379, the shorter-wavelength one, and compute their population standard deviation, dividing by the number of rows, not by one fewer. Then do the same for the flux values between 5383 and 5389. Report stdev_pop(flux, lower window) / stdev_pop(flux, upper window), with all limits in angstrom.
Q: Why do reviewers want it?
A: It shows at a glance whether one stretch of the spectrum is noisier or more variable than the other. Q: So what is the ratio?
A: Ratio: 2.60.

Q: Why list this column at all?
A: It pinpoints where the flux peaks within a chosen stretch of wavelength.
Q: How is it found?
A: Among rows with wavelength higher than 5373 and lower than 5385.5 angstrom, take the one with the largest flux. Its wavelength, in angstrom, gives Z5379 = 5376.24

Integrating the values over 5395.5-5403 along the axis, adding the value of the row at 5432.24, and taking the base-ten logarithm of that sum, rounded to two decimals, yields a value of 2.53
